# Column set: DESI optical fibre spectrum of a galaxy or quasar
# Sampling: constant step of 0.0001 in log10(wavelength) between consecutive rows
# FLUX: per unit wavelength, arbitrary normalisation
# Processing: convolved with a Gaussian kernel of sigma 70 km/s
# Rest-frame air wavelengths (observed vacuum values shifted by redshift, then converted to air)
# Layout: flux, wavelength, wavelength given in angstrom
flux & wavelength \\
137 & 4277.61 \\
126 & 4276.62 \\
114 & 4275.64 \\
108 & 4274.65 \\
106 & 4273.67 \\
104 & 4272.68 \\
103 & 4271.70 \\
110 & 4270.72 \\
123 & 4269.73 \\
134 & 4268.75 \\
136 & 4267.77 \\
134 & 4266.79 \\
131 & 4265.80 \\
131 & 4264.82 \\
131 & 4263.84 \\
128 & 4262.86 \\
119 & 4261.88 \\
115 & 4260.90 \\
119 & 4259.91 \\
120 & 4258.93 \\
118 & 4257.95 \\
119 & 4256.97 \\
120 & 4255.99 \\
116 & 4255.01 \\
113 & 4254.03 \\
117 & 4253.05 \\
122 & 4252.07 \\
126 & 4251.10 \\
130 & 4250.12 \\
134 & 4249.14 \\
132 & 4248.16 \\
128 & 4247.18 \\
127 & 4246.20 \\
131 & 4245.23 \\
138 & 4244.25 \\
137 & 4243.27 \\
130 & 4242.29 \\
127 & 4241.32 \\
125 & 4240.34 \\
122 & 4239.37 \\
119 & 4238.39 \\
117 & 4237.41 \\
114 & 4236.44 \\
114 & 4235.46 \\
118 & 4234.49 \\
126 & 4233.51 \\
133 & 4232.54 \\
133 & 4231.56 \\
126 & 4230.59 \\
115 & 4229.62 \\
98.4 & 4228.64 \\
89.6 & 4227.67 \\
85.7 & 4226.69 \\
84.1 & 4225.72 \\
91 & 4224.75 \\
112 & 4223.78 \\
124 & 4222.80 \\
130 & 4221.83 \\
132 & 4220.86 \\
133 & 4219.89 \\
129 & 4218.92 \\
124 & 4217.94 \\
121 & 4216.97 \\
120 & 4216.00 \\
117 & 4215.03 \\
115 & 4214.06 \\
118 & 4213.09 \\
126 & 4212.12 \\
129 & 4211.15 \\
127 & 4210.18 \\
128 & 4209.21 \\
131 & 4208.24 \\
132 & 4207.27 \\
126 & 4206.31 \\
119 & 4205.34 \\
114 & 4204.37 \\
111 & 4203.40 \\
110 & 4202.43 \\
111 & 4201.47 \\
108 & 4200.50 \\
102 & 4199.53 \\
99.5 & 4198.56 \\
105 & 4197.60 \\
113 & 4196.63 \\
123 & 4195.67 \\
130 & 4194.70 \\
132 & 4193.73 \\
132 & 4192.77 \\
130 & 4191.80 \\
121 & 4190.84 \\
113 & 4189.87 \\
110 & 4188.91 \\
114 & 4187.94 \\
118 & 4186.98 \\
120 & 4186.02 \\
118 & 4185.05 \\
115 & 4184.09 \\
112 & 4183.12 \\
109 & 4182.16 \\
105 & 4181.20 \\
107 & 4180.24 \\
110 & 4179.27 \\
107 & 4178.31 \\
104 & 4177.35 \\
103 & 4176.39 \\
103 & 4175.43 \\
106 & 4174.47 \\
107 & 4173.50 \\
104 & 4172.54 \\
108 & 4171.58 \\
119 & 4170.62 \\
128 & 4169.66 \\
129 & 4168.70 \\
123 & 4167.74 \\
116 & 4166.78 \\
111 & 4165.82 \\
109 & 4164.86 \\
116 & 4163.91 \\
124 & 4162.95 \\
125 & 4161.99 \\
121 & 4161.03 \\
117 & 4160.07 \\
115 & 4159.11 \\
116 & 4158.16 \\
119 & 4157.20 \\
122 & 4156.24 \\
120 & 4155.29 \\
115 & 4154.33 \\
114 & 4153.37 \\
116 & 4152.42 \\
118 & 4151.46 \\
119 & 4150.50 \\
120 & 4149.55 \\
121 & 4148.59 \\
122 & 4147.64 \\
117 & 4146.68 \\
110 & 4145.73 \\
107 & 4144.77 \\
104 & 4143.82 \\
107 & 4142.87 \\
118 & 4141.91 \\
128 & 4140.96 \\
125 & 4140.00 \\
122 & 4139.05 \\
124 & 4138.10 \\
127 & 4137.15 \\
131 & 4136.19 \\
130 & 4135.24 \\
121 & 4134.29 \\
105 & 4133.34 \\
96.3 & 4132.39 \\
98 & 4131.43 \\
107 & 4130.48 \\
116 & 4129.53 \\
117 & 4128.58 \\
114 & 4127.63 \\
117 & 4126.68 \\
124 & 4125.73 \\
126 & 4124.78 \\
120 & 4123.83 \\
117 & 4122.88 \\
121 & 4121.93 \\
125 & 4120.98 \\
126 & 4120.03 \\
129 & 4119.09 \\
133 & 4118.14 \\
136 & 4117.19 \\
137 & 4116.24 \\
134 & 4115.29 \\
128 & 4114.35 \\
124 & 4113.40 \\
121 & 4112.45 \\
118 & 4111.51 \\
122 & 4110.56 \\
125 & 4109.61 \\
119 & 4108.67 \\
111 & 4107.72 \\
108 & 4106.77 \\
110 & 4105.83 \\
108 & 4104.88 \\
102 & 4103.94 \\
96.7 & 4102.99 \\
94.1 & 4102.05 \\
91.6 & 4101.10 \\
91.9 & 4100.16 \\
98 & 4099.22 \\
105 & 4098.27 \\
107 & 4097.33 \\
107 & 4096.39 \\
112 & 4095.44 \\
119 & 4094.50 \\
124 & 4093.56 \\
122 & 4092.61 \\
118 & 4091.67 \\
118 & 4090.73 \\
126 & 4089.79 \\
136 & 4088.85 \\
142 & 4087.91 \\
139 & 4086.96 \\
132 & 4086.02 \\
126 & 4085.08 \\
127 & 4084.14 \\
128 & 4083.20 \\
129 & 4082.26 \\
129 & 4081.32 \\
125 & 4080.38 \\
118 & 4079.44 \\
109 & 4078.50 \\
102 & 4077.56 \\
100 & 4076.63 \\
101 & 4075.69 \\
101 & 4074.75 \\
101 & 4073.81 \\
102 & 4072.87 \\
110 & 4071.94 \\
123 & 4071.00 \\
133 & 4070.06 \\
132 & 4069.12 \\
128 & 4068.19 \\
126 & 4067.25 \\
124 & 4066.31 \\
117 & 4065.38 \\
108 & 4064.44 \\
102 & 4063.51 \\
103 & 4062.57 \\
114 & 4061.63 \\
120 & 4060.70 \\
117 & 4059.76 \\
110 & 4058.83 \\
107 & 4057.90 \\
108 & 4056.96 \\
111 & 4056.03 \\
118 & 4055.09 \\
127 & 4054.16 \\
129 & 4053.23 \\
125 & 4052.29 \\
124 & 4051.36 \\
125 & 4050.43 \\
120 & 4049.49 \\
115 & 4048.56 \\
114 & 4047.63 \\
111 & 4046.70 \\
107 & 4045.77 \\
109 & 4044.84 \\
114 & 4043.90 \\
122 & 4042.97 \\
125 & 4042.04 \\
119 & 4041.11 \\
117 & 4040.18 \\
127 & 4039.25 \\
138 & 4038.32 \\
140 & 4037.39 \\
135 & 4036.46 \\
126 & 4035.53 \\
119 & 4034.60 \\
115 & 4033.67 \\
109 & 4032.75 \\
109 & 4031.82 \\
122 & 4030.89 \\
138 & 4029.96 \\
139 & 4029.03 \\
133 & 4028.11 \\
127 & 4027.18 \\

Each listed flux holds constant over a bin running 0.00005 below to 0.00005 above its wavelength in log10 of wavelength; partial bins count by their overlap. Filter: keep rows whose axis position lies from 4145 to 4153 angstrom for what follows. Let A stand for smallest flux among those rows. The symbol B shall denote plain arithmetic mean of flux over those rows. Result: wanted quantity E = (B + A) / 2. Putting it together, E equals 114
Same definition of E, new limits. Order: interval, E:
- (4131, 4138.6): 106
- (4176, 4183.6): 105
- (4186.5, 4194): 116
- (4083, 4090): 129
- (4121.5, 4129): 117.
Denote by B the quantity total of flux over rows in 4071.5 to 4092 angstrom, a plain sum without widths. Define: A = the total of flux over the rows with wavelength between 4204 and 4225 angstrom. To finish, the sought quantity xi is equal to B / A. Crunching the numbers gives 0.97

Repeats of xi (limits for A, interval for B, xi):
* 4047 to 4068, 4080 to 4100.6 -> 1.04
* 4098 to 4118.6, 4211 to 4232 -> 1.02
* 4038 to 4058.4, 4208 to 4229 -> 0.98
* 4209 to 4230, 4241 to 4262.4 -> 1.07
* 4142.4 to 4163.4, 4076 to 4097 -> 1.05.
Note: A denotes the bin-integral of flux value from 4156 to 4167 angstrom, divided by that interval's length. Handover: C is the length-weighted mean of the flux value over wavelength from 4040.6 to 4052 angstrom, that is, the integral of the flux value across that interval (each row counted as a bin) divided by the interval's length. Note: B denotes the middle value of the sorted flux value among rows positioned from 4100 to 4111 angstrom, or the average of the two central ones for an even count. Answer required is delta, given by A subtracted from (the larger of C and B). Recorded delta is 0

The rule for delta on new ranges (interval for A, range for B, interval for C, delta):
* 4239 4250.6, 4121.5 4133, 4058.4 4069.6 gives -13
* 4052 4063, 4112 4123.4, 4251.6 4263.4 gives 11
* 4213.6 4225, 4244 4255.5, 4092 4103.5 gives 6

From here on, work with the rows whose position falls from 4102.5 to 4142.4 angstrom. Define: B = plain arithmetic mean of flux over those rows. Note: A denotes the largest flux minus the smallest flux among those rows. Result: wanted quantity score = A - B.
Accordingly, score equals -79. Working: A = 41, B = 119.5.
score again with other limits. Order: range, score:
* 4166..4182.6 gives -85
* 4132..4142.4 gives -86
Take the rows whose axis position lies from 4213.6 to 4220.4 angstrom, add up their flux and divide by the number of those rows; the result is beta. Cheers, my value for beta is 123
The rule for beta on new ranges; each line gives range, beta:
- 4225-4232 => 105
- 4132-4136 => 113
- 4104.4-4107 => 109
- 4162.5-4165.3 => 116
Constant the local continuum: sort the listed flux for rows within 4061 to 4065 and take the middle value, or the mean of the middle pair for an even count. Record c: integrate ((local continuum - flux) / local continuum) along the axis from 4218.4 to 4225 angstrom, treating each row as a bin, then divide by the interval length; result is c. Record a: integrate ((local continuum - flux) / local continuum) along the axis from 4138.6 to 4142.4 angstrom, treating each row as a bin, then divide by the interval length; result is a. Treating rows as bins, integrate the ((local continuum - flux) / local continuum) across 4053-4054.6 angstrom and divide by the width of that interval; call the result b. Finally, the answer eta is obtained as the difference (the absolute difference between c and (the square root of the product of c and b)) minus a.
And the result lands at 0.52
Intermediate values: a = -0.17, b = -0.21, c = -0.16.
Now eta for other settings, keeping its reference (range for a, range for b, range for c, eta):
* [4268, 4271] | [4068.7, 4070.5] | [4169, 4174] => 0.40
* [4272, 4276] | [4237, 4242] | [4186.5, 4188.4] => 0.25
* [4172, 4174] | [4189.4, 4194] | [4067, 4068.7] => 0.40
